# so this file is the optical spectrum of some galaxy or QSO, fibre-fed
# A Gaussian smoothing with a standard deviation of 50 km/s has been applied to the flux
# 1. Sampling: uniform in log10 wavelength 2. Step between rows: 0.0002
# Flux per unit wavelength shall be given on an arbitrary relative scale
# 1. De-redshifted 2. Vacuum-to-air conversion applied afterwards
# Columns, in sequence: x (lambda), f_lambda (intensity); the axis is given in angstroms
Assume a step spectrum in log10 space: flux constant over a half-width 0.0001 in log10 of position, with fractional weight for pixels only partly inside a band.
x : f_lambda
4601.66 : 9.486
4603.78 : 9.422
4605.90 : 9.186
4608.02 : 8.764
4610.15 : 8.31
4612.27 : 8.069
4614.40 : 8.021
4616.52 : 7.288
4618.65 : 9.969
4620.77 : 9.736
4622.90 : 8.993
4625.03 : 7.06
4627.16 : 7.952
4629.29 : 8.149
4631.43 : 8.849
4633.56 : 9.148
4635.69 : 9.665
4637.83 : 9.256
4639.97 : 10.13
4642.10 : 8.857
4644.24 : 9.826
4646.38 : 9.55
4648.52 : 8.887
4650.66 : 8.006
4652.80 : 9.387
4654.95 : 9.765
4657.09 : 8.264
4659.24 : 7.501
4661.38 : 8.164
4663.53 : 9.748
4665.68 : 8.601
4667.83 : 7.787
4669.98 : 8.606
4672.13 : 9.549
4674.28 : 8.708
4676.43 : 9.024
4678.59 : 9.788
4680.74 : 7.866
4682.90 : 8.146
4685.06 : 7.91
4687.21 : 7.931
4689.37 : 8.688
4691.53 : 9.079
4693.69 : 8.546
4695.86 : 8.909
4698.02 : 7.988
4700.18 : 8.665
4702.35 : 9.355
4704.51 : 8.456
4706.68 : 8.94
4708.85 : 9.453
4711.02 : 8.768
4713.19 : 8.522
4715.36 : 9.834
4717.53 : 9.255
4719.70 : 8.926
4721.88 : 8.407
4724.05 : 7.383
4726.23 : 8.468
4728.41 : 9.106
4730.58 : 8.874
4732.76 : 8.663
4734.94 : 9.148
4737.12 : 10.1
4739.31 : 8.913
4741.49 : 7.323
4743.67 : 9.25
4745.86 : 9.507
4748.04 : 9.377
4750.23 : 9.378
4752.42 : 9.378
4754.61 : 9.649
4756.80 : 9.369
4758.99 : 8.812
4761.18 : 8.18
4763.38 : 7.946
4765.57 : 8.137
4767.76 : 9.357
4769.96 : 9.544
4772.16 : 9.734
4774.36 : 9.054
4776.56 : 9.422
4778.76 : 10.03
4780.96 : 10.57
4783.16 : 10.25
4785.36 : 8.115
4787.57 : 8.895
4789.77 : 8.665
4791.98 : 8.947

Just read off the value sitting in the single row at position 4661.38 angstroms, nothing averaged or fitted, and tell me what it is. 8.164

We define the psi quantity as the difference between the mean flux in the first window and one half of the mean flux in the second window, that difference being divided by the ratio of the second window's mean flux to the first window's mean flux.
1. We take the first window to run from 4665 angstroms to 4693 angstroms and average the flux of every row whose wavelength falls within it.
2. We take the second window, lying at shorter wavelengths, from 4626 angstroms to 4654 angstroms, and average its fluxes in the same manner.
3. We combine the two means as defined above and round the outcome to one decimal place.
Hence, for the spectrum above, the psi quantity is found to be 3.9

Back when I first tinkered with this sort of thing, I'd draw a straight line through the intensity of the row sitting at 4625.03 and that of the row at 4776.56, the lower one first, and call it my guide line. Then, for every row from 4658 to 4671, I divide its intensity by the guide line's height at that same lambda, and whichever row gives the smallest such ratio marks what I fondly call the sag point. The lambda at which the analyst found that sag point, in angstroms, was 4659.24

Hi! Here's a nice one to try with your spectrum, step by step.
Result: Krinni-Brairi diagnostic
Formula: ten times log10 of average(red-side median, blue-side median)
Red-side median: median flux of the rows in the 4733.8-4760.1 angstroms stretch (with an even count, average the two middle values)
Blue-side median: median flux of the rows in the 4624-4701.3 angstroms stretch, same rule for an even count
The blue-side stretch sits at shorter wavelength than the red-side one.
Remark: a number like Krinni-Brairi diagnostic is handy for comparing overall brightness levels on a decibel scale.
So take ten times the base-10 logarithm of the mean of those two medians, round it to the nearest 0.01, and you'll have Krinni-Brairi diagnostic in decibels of 9.56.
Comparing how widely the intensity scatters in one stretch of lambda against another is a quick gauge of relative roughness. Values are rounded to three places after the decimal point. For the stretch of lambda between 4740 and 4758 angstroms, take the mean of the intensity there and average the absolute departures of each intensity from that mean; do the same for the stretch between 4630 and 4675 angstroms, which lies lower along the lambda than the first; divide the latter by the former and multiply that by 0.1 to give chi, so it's 0.133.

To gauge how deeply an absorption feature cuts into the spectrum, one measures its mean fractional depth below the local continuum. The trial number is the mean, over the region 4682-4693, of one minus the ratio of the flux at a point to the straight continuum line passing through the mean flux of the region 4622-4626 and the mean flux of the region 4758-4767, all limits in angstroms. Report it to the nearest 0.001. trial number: -0.026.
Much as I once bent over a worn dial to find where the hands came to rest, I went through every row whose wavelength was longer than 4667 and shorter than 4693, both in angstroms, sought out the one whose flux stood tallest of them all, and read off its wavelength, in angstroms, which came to 4678.59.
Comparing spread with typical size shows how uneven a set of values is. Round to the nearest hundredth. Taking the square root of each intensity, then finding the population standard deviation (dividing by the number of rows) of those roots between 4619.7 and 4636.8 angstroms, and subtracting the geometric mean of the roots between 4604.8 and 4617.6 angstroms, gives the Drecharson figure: -2.72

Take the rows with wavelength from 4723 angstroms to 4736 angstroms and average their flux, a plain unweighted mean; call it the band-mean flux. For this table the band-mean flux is 8.61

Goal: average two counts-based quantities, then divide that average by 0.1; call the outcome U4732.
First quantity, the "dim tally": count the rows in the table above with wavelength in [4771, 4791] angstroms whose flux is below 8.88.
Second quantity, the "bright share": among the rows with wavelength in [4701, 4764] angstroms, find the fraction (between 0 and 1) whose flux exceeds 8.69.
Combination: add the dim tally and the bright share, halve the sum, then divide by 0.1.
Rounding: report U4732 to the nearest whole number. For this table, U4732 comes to 13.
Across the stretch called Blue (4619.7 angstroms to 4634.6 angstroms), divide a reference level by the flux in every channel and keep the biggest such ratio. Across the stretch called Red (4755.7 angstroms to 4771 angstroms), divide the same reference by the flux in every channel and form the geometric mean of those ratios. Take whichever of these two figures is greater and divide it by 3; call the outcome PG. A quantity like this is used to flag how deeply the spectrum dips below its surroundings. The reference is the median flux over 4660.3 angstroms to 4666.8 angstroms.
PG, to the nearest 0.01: 0.41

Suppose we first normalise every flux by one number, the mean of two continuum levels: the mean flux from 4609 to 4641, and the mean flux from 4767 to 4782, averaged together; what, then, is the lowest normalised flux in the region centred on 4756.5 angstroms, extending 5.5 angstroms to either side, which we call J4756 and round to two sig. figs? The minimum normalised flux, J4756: 0.89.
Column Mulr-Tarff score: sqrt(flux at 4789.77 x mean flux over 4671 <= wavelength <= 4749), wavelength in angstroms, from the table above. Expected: 8.7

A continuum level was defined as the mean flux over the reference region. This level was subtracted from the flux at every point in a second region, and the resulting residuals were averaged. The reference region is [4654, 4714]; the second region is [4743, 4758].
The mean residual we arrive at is 0.75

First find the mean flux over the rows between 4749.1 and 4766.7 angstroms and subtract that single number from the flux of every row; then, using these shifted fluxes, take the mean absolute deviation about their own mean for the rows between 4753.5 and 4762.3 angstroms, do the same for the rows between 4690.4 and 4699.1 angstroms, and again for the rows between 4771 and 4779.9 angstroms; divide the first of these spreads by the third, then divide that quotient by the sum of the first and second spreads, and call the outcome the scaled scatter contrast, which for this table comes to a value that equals 1.8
